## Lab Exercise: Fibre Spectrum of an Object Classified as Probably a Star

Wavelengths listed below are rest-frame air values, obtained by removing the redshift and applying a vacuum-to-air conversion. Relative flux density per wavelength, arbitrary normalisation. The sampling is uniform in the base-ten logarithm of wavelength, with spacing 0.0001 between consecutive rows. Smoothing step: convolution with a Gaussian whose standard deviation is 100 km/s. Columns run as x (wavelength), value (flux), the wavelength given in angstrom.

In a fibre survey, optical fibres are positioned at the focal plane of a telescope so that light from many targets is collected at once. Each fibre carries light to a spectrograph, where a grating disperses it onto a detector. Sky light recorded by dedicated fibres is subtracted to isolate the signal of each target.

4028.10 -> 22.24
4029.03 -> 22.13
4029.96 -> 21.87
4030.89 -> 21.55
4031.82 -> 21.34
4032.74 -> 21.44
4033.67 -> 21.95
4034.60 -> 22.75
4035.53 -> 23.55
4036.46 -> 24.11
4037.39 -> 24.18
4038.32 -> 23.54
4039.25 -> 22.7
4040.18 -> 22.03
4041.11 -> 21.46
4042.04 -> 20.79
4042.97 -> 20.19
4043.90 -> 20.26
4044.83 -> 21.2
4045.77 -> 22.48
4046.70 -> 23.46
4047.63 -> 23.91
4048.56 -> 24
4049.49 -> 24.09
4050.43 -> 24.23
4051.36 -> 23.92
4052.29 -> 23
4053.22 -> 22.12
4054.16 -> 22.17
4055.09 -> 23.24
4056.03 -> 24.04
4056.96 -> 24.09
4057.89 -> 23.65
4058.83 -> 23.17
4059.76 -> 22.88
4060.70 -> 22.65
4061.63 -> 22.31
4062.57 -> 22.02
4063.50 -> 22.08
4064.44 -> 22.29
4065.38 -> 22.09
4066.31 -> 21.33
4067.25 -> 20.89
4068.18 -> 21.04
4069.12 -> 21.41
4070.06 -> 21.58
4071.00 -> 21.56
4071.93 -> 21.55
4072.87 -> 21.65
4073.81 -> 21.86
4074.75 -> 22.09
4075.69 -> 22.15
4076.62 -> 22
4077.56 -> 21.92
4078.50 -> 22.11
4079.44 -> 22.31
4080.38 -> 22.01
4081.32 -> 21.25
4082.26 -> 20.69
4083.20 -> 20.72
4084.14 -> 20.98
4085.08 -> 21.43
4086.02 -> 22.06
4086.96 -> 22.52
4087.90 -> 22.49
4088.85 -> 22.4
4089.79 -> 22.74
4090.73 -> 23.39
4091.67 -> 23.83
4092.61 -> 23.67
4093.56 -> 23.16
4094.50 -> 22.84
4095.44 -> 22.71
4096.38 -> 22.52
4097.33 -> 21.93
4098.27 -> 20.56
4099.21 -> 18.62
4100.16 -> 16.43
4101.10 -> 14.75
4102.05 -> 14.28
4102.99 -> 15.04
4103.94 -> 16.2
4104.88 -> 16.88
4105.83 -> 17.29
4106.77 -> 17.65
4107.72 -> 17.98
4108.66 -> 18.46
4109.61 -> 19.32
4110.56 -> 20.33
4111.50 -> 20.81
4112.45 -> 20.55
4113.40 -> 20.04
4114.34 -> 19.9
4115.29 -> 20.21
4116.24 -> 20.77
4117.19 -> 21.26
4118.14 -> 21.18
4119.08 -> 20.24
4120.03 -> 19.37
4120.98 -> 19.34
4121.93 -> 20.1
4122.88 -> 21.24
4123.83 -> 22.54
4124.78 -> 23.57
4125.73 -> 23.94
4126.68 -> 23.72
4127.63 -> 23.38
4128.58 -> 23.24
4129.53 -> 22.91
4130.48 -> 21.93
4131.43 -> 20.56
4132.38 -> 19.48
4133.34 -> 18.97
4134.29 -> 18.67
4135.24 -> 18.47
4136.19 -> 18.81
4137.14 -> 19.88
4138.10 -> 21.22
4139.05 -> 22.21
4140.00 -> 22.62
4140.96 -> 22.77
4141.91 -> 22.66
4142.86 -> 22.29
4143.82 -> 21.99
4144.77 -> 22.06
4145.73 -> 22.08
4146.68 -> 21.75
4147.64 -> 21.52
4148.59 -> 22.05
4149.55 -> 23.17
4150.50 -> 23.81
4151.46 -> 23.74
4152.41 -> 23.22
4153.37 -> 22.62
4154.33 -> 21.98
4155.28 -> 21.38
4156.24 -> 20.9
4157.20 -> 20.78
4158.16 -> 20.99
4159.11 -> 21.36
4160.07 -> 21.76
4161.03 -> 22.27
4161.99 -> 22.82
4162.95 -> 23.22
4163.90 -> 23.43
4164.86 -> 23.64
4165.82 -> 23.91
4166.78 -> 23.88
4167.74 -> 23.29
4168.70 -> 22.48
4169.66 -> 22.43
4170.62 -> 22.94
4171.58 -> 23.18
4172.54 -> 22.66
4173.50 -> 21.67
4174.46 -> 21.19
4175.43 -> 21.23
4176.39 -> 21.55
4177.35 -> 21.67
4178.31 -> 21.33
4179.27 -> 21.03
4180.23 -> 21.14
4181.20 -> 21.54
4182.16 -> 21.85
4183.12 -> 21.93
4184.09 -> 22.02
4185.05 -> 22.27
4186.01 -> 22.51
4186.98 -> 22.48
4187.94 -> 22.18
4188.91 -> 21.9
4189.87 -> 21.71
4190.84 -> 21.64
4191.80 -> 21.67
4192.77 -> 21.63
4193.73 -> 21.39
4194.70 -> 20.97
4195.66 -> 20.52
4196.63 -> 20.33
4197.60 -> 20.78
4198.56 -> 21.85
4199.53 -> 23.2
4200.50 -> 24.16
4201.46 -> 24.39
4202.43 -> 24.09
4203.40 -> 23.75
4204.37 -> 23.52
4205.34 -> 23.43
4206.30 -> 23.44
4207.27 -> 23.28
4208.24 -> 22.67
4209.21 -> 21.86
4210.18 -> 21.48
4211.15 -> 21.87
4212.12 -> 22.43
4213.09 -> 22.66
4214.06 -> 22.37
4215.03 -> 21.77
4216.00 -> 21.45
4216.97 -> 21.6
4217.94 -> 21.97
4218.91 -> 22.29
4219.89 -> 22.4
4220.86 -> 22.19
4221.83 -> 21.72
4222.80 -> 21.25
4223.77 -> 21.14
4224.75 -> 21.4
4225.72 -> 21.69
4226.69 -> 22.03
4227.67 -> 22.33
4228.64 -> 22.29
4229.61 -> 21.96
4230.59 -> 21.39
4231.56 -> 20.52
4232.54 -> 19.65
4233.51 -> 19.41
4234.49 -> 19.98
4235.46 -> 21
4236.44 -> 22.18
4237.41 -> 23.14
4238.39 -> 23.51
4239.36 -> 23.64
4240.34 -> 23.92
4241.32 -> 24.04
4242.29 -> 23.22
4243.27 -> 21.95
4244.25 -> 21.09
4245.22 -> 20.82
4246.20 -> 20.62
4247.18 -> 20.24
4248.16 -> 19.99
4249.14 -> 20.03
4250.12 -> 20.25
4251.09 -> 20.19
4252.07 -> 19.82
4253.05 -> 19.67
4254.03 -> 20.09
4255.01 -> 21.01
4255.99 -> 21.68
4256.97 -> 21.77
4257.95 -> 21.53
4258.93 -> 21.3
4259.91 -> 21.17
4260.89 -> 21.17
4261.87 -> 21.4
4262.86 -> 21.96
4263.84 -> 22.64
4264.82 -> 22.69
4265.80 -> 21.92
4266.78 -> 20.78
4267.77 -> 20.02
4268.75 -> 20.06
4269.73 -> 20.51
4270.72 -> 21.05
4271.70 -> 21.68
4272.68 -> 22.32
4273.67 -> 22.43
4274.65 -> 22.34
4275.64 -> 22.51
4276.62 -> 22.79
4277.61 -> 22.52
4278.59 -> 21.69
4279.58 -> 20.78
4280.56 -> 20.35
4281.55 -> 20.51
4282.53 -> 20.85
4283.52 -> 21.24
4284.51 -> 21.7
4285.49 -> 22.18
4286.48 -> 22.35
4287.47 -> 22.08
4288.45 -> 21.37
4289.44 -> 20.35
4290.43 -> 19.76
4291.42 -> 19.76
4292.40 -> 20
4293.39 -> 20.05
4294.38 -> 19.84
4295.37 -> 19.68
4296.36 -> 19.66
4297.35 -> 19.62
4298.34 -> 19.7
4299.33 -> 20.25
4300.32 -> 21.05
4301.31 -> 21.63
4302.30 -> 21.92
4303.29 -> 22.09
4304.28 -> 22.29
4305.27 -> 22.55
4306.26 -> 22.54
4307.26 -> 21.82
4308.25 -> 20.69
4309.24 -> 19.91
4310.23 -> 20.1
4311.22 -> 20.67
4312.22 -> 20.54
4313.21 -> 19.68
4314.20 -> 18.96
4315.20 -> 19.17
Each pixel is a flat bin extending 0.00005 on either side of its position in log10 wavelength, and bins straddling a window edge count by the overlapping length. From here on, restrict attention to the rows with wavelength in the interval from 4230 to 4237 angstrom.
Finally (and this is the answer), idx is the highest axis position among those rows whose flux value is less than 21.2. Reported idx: 4235.46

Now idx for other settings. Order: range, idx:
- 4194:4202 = 4197.60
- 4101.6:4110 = 4109.61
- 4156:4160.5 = 4158.16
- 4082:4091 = 4084.14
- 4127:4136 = 4135.24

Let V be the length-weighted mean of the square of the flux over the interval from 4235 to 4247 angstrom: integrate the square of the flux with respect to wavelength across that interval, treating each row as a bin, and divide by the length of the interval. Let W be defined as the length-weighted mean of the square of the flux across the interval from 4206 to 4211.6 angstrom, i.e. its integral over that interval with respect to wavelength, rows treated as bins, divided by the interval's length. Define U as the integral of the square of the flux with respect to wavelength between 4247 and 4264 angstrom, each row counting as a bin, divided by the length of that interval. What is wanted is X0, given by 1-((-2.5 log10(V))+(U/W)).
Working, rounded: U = 436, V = 502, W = 502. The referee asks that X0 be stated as 6.88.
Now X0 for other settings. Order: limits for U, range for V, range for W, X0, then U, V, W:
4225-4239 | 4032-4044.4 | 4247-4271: 6.68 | 465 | 495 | 439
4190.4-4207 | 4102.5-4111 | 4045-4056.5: 6.32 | 504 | 314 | 545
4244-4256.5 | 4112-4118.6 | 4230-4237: 6.59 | 417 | 423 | 427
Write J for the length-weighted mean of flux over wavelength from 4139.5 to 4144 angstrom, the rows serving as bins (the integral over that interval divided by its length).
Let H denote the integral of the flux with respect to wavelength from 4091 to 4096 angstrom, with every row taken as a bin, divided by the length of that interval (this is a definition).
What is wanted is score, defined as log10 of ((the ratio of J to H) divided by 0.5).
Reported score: 0.286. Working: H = 23.3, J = 22.5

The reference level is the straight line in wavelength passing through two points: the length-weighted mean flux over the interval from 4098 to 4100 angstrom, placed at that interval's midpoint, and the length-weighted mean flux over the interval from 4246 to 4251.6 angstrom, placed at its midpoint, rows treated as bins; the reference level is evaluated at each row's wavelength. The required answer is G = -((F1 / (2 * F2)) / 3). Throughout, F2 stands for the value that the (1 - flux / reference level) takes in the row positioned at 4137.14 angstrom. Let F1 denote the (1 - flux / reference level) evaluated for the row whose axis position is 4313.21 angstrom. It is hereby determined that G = 0.3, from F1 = 0.05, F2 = -0.03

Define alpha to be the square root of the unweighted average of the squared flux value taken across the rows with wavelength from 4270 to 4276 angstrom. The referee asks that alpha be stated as 22.1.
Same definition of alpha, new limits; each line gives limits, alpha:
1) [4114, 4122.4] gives 20.3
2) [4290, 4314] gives 20.7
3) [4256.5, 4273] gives 21.4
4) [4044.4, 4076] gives 22.6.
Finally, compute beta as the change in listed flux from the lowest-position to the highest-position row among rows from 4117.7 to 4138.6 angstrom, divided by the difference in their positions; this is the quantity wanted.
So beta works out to 0.00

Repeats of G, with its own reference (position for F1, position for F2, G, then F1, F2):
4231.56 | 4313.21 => 0.1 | -0.02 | 0.05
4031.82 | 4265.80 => -0.3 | -0.16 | -0.08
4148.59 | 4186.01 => -0.2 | -0.14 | -0.14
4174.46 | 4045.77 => -0.1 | -0.08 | -0.21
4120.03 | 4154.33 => 0.0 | -0.01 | -0.13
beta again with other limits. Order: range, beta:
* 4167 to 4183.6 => -0.09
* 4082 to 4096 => 0.15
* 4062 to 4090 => 0.03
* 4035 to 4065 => -0.04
